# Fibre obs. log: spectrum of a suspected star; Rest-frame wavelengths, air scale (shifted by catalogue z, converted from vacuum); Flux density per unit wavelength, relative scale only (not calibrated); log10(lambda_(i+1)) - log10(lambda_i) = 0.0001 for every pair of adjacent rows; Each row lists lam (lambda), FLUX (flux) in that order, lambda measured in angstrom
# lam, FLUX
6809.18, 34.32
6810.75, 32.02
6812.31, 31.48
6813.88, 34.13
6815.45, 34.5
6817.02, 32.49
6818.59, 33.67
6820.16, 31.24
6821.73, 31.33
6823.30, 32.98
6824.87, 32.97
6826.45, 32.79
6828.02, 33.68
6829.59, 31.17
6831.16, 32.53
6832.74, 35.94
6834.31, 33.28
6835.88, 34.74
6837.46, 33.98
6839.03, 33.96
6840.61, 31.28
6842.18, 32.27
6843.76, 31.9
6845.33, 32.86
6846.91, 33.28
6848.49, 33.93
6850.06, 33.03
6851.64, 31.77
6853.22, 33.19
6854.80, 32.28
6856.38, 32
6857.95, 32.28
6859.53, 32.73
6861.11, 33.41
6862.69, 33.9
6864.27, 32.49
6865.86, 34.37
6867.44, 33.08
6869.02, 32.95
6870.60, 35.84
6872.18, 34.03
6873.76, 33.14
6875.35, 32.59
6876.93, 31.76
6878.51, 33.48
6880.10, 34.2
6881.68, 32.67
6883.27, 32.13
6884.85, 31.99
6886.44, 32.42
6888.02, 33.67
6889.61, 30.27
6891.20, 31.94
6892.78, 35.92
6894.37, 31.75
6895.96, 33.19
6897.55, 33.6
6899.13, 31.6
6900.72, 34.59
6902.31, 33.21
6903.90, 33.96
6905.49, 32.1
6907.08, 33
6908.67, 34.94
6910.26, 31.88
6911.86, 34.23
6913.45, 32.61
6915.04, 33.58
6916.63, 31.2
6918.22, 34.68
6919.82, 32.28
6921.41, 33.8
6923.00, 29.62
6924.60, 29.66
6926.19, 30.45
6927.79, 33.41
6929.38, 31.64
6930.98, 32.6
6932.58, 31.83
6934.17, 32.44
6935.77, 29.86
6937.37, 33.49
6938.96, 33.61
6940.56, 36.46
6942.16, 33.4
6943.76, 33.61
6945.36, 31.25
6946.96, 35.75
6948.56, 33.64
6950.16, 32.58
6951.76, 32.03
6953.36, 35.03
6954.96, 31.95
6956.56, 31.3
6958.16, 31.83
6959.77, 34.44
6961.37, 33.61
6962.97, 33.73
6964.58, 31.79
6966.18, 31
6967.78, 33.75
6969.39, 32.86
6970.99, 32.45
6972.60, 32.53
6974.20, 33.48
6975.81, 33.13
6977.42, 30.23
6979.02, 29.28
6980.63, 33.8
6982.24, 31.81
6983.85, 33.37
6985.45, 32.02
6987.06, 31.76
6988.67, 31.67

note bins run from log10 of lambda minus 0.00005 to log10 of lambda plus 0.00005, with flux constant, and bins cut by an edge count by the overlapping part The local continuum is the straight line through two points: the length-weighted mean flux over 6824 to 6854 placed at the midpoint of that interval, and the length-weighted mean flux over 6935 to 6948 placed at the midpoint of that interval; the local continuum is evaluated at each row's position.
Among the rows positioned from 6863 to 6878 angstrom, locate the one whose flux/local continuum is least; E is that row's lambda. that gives 6876.93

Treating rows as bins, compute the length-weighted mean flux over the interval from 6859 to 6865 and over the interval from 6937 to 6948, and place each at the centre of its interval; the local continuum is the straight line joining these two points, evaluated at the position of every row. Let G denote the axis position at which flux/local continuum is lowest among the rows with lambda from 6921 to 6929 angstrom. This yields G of 6923.00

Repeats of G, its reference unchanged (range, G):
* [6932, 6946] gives 6935.77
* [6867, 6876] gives 6875.35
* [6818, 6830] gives 6829.59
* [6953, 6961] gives 6956.56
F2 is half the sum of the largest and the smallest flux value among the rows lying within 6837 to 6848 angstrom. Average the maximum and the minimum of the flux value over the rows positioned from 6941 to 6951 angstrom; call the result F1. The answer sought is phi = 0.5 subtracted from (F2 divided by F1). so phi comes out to 0.474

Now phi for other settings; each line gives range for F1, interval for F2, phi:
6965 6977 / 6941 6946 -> 0.502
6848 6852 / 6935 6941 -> 0.509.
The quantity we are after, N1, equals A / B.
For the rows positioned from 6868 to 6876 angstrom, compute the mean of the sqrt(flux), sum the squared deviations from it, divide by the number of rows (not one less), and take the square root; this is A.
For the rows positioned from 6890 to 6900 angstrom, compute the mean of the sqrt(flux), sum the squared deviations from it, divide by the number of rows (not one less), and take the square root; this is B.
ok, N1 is 0.8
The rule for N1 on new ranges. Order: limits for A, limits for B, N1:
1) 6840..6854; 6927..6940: 0.7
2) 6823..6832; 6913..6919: 0.6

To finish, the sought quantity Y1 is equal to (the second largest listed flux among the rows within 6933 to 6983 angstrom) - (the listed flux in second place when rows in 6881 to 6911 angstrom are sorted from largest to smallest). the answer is 0.8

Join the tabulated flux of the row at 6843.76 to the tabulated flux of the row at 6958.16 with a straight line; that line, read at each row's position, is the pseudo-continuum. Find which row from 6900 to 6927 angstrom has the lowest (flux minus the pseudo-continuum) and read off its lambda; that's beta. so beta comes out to 6923.00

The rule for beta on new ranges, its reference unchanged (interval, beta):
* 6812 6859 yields 6829.59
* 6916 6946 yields 6923.00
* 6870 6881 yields 6876.93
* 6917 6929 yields 6923.00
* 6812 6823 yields 6820.16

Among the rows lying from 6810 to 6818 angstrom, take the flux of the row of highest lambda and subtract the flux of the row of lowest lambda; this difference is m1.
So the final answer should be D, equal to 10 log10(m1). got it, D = -3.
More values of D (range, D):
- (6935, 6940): 6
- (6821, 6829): 4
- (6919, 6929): 1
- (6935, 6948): 8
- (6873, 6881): 0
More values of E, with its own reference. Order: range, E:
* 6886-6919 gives 6889.61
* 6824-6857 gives 6829.59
